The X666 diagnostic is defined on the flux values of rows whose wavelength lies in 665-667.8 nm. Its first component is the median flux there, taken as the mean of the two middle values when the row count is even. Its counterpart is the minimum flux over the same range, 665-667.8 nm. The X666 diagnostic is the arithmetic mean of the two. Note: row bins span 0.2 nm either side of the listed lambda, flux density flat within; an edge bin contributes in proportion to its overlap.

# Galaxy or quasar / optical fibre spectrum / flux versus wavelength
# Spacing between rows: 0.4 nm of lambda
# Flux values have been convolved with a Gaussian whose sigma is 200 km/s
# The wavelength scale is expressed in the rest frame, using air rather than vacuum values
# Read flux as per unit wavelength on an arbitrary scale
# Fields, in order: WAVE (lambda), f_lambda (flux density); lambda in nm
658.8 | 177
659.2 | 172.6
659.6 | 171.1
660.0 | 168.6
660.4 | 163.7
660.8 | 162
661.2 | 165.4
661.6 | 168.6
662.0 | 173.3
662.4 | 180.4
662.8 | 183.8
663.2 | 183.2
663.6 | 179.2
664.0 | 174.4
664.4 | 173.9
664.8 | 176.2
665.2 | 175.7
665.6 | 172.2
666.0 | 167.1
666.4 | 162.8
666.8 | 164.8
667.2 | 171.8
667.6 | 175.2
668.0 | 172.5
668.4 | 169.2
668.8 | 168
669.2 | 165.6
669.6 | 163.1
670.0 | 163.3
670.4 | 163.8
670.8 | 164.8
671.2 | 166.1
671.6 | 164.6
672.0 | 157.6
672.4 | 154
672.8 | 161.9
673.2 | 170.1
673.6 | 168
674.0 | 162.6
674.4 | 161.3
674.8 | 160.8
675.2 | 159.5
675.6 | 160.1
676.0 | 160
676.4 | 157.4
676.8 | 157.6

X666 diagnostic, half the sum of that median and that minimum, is 167.3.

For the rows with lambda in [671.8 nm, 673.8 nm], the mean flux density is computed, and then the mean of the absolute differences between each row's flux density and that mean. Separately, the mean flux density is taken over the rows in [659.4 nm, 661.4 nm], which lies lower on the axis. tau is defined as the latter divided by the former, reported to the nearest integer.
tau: 31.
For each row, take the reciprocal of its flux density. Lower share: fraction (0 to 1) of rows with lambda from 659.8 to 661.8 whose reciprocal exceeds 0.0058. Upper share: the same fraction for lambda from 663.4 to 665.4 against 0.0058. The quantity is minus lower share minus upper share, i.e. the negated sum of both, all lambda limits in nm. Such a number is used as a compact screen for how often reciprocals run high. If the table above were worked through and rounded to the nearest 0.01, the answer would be -1.00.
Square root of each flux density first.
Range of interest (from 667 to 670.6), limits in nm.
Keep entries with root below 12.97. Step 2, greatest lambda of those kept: 670.4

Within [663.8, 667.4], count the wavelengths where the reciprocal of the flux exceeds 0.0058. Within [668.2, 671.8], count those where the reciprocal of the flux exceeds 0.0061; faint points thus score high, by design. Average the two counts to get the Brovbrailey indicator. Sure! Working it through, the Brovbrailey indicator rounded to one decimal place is 4.0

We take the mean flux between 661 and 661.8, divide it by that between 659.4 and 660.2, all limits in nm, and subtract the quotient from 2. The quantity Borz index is 1.02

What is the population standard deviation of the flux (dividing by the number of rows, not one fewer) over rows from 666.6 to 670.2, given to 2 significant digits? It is 4.1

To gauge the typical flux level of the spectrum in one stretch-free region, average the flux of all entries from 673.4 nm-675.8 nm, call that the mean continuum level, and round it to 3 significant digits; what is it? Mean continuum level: 162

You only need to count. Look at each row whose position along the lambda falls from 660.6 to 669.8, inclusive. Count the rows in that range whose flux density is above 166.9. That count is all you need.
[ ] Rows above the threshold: 17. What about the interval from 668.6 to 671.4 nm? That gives 1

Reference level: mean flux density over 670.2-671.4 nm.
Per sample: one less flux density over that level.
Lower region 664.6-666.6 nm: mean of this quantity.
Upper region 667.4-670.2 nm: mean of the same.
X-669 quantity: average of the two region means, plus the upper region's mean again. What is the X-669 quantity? -0.047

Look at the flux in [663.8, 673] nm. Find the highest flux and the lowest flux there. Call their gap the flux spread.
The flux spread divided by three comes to 7.4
